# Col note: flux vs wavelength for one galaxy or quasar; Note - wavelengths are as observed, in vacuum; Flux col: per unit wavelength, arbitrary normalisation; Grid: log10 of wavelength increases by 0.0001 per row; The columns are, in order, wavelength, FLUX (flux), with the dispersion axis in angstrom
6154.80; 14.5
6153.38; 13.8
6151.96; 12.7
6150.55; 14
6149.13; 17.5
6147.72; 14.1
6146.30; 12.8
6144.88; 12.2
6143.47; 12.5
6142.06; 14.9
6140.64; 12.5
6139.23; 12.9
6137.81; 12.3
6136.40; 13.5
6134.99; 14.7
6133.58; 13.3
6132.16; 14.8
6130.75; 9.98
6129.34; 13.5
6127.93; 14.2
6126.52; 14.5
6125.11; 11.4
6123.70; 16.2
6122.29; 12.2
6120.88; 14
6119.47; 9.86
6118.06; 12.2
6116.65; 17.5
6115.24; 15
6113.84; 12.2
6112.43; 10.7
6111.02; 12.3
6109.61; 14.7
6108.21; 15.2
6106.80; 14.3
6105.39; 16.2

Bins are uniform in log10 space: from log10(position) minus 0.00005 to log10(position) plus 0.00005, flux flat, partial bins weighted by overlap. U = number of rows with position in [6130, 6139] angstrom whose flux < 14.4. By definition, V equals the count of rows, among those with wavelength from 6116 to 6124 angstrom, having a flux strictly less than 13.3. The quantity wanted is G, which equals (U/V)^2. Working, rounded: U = 4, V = 3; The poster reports 1.8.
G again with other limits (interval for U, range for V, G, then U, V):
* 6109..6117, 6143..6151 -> 1.0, 3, 3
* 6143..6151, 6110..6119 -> 1.6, 5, 4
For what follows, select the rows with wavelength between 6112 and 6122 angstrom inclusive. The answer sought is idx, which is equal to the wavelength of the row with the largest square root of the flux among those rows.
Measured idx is 6116.65 angstrom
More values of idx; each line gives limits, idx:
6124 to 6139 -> 6132.16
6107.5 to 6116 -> 6108.21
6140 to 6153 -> 6149.13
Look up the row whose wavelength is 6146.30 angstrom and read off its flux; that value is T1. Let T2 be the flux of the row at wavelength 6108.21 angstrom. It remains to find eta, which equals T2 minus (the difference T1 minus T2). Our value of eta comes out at 17.6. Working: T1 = 12.8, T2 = 15.2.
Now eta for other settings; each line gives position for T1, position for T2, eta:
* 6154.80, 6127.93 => 13.9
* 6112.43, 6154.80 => 18.3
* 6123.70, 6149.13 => 18.8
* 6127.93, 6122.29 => 10.2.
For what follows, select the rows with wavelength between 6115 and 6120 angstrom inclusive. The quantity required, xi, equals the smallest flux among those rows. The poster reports 9.86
